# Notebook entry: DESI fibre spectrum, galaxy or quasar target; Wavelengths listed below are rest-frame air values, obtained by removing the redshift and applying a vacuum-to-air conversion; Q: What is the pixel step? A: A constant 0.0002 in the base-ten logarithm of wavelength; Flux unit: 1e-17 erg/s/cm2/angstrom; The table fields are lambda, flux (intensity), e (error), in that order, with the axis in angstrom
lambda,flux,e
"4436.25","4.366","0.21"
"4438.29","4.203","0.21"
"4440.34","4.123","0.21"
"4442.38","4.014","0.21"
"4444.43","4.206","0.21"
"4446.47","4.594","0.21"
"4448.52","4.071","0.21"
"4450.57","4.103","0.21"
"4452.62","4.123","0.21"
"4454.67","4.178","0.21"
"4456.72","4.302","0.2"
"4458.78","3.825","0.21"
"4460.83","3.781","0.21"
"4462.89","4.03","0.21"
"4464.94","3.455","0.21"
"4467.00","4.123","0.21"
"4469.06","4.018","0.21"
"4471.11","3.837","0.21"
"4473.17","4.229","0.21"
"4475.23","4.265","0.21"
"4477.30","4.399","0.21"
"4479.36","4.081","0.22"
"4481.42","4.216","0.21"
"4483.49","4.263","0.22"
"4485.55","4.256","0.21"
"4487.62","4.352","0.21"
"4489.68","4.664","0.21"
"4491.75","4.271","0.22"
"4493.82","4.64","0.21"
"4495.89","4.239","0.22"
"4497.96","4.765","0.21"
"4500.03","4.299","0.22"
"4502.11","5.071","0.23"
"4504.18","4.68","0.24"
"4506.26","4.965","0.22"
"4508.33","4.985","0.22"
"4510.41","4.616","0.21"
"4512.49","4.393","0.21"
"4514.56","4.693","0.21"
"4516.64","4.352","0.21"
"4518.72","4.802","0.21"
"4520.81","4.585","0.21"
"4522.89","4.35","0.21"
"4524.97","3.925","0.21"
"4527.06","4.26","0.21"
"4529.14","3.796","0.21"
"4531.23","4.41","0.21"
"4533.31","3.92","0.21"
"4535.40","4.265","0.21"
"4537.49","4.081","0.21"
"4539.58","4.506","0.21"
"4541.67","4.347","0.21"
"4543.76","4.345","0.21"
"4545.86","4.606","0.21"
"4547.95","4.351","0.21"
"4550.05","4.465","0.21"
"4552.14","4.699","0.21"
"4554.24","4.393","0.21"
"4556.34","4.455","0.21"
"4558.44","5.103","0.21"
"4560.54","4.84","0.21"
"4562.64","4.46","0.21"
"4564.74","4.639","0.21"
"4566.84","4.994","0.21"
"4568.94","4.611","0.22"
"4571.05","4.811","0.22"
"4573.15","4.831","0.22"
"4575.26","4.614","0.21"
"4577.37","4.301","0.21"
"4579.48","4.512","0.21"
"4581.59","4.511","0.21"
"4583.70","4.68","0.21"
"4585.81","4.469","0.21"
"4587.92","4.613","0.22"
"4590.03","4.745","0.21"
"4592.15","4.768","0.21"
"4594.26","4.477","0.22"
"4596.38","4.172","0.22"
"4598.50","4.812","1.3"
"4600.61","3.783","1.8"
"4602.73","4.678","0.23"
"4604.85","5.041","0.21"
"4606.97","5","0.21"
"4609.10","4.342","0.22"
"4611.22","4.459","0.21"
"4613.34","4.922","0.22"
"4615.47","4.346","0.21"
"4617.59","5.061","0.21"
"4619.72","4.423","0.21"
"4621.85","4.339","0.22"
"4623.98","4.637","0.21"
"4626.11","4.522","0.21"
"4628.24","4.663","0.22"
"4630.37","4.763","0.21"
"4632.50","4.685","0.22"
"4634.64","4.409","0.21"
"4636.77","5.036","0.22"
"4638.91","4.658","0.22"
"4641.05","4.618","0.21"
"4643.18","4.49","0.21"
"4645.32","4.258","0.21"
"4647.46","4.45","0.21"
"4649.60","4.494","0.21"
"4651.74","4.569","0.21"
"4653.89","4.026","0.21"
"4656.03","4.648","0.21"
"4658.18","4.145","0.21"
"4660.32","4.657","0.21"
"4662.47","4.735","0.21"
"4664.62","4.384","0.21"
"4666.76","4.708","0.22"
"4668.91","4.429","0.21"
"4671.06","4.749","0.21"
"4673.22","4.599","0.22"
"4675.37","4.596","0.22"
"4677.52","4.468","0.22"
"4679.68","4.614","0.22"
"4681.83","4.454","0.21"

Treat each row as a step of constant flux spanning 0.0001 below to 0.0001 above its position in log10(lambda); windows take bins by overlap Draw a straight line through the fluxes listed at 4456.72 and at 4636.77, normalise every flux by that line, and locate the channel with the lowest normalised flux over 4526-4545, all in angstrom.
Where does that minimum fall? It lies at 4529.14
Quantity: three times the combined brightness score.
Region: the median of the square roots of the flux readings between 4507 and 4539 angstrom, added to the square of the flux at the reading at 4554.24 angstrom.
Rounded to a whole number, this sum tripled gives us 64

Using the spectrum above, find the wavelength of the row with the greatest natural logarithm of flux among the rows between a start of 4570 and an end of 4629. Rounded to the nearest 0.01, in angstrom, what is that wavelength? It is 4617.59 angstrom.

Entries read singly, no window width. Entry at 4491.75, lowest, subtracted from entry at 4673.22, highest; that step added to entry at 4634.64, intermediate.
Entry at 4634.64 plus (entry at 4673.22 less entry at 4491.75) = 4.7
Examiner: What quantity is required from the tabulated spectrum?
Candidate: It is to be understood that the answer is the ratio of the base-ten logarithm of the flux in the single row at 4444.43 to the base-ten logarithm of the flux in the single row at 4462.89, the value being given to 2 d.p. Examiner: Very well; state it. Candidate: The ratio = 1.03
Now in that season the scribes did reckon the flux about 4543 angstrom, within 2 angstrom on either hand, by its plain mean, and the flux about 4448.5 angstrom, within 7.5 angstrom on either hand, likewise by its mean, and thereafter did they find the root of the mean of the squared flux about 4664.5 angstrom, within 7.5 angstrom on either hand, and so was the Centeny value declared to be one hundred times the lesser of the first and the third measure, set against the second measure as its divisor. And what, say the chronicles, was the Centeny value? 104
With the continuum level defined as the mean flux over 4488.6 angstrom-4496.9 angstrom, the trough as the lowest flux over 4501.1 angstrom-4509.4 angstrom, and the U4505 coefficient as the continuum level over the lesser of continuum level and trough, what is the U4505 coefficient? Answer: 1.00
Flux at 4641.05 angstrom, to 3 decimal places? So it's 4.618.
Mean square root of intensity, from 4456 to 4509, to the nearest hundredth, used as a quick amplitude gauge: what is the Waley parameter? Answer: 2.07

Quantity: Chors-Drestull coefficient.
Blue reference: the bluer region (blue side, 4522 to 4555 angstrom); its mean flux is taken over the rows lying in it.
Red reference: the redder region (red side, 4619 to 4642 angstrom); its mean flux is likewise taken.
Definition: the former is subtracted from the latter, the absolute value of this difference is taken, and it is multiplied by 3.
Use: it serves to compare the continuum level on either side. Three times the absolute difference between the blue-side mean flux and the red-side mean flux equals 0.96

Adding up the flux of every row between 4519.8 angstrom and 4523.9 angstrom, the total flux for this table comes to 8.9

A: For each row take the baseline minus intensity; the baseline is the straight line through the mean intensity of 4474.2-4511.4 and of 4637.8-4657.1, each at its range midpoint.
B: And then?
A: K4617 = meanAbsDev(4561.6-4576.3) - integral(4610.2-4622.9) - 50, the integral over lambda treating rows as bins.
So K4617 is -48.4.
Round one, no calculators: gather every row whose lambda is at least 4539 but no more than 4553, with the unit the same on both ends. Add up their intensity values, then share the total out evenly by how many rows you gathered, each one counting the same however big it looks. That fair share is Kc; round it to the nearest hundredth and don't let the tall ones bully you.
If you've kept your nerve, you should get 4.47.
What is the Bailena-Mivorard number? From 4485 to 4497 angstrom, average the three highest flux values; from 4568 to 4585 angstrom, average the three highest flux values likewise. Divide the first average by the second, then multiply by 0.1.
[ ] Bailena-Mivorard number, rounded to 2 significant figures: 0.095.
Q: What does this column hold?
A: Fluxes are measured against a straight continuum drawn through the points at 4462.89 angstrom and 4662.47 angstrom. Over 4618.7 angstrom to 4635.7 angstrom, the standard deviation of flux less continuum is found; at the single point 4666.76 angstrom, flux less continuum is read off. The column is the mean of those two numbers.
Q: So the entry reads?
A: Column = 0.05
